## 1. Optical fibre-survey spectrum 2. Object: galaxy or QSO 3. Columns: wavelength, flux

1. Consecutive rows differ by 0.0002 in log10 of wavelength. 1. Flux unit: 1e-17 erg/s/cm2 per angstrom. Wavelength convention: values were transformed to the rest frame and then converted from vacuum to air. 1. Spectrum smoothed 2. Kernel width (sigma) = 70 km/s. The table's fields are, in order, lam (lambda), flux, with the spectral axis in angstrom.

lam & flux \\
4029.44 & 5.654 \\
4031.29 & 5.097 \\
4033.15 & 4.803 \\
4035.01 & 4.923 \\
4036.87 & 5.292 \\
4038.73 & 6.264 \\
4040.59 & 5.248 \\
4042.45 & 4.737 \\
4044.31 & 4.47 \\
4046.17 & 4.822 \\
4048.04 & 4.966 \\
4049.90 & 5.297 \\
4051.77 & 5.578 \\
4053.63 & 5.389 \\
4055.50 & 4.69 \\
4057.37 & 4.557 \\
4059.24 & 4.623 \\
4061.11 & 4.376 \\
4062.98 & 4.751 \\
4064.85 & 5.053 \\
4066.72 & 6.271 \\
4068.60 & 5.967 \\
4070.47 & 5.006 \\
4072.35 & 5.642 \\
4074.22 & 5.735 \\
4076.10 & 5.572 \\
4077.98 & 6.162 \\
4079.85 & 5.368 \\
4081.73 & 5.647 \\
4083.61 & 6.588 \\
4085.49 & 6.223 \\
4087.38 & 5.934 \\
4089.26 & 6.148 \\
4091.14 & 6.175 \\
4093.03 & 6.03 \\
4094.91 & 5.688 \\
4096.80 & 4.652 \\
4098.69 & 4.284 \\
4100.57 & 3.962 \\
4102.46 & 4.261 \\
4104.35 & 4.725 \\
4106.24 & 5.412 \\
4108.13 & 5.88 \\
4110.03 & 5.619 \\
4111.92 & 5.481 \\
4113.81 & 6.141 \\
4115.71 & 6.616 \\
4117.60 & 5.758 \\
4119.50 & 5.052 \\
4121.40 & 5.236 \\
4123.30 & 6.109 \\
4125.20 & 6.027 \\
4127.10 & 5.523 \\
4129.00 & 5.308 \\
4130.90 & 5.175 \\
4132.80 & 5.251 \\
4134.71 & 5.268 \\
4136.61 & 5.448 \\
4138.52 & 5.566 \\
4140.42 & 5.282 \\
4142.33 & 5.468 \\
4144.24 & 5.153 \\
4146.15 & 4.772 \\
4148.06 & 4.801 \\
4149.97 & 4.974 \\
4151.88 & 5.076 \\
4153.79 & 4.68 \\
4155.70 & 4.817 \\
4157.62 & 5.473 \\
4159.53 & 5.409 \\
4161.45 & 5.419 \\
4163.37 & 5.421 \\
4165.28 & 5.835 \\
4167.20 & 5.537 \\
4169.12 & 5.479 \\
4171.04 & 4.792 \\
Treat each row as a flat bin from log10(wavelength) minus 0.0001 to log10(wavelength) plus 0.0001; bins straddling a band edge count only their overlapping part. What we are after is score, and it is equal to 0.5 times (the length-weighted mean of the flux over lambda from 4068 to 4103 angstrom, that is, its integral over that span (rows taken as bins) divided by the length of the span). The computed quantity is 2.77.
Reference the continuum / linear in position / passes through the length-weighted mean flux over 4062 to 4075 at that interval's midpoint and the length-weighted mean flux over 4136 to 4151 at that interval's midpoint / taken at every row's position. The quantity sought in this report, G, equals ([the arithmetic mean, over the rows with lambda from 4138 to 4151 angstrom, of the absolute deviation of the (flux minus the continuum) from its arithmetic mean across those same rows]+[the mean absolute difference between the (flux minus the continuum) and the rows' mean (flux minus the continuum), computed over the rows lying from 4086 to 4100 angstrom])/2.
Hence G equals 0.43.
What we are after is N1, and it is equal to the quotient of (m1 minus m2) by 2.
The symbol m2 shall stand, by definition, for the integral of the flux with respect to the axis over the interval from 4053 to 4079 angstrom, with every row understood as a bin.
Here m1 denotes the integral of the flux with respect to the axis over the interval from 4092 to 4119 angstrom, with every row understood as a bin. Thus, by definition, 3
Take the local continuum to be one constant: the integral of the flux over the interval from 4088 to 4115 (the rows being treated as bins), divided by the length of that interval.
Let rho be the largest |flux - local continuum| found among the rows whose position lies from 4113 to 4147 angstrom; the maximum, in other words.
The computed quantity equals 1.28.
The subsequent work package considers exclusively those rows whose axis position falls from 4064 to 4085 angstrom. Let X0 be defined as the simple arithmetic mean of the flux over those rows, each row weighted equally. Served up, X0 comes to 5.7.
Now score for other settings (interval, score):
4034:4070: 2.56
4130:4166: 2.61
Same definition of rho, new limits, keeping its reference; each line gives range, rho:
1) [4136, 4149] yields 0.57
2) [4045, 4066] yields 0.96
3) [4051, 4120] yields 1.38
